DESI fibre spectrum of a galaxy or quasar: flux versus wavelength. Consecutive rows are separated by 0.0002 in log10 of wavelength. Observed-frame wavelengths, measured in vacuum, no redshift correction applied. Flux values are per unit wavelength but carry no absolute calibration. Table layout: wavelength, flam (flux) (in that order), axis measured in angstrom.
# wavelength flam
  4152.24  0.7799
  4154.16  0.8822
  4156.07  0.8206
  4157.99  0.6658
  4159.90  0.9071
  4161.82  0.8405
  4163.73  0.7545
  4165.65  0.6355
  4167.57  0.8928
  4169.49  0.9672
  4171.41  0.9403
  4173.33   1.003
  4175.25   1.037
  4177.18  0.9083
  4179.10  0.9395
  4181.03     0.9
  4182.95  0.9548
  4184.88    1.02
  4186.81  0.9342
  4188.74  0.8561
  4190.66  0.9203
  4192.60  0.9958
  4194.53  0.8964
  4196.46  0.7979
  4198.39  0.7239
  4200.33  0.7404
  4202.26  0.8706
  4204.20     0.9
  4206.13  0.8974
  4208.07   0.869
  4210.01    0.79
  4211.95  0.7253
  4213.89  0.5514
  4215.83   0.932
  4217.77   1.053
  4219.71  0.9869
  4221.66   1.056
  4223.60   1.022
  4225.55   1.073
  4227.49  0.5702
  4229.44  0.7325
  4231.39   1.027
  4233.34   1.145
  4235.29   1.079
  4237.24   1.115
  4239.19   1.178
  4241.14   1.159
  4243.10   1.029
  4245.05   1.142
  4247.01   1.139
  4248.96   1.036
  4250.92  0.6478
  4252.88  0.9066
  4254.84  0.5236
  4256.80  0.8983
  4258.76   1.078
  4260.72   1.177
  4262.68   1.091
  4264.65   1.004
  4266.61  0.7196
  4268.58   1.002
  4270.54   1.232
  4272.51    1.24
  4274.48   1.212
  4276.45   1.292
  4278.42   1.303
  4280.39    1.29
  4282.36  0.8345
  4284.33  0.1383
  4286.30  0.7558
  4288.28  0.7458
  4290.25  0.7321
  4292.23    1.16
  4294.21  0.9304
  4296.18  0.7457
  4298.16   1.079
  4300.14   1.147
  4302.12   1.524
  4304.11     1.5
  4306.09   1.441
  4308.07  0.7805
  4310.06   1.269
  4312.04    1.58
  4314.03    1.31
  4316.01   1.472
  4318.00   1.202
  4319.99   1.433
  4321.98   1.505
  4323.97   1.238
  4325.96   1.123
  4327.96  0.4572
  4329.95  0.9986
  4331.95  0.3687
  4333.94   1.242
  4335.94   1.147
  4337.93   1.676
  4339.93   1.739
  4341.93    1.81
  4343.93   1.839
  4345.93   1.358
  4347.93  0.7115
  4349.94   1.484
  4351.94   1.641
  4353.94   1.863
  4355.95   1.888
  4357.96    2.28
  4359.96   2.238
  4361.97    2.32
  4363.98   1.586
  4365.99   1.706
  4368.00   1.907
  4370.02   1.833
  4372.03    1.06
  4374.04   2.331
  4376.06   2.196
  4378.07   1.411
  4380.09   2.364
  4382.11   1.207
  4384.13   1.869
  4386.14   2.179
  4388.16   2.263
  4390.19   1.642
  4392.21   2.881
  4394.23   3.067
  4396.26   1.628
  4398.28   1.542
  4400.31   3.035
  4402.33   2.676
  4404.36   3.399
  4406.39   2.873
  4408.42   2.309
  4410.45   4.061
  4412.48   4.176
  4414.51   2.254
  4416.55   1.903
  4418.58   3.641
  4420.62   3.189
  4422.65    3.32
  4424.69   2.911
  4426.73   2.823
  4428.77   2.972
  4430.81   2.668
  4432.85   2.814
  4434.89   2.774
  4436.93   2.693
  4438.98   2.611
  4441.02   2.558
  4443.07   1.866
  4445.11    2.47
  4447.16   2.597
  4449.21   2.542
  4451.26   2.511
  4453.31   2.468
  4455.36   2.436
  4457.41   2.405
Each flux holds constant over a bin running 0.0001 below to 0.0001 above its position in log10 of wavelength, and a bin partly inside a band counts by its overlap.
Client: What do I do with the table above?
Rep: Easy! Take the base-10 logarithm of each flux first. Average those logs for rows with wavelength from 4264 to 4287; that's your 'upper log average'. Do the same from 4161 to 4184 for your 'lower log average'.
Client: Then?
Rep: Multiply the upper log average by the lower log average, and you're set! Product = 0.002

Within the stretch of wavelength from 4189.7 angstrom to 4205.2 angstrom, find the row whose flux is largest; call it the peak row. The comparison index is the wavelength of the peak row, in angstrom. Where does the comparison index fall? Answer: 4192.60 angstrom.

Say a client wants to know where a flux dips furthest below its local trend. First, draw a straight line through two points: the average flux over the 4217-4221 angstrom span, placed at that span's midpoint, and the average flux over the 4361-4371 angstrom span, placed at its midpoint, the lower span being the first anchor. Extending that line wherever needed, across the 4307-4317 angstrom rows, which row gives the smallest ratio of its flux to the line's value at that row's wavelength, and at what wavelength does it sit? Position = 4308.07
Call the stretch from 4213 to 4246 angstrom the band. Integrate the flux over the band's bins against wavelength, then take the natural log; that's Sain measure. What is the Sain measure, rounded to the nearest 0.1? 3.5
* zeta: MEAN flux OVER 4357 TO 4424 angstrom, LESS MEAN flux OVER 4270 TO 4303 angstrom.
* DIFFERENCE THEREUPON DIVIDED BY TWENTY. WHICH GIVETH 0.068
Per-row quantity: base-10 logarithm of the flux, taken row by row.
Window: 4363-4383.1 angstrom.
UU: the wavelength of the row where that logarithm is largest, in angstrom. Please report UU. 4380.09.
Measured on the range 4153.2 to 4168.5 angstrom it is 4159.90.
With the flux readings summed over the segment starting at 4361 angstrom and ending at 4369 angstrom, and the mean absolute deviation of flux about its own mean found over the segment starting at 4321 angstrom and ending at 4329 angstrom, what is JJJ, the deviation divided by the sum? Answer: 0.041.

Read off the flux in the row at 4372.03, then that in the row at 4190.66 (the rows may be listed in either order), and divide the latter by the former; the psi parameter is 0.87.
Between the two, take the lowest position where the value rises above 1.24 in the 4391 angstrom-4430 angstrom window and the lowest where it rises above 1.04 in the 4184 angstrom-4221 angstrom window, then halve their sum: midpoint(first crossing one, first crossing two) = 4305.0 angstrom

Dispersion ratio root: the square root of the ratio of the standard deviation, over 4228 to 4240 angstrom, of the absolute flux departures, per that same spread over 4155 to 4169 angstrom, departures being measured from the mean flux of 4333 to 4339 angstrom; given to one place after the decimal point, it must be 1.2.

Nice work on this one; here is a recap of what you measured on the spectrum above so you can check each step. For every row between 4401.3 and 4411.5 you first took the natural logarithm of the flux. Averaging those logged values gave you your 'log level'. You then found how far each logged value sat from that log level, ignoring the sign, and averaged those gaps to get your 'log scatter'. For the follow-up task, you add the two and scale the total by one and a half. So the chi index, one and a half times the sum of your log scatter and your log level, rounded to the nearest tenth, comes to 1.9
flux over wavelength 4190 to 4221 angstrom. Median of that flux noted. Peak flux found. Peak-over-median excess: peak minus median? 0.17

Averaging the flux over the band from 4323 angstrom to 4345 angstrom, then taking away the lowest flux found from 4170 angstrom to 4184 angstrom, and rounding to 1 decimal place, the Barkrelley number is 0.3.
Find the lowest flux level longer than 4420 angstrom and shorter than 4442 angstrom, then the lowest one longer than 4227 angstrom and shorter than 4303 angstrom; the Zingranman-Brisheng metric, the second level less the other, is -2.4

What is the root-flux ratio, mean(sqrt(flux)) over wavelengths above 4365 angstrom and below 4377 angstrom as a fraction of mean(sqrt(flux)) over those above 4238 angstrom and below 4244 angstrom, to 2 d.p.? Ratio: 1.27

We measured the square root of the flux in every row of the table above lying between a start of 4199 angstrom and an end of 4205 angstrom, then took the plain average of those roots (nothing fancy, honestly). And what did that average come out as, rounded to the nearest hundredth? 0.91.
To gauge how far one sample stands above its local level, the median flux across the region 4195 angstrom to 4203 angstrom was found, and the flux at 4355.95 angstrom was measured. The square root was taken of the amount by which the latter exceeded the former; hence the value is 1.1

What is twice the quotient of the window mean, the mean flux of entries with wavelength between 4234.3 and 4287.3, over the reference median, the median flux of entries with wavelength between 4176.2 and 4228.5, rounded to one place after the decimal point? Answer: 2.2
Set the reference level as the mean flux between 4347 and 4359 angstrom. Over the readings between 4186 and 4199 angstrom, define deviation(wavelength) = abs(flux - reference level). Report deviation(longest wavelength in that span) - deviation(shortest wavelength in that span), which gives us 0.21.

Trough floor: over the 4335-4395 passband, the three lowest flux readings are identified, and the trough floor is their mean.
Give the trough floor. 0.97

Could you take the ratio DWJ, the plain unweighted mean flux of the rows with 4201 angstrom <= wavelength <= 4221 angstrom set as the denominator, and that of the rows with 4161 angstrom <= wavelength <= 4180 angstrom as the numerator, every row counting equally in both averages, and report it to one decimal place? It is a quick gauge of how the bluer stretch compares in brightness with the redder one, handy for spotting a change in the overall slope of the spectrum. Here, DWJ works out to 1.0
